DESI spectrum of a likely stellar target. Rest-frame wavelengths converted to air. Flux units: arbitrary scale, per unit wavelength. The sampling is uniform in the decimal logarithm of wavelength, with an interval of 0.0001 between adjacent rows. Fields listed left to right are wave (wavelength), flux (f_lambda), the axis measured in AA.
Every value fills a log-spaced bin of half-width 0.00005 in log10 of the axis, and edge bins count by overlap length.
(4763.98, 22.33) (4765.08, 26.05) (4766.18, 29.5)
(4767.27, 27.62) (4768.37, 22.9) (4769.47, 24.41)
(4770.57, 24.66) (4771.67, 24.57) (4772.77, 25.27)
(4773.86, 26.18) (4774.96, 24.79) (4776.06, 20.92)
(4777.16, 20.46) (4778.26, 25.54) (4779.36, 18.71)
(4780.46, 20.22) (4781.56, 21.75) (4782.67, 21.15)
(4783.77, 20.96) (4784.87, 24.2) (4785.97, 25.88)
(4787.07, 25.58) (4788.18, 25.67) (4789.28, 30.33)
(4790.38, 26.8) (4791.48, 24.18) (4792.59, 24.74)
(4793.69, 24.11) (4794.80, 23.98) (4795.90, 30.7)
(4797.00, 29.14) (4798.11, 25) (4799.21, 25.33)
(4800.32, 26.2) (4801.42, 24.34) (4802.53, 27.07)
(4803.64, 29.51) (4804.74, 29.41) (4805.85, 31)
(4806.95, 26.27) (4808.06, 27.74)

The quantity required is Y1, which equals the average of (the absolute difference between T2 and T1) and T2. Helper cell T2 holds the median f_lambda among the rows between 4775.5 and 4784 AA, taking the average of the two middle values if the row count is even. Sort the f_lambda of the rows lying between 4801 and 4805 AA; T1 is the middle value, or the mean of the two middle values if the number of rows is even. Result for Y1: 14.1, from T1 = 28.2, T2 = 21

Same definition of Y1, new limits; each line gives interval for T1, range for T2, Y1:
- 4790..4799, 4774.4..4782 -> 12.4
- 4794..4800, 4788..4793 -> 13.0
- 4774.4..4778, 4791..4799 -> 14.3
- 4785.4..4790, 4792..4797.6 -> 12.9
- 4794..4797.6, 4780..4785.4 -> 14.6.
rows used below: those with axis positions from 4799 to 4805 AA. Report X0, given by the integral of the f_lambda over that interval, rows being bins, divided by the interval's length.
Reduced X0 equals 26.9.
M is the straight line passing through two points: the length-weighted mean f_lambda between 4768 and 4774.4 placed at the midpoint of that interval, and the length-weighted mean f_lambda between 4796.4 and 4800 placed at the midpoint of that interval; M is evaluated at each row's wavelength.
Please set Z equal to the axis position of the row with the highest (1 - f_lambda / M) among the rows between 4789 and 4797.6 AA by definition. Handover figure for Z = 4794.80 AA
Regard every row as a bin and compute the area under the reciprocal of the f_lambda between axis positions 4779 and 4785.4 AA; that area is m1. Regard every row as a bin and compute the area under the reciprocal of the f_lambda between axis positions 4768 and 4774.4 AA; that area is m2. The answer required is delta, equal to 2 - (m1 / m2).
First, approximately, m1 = 0.303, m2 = 0.259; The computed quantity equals 0.83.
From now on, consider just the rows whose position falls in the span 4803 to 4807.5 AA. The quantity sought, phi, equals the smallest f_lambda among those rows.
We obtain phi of 26.27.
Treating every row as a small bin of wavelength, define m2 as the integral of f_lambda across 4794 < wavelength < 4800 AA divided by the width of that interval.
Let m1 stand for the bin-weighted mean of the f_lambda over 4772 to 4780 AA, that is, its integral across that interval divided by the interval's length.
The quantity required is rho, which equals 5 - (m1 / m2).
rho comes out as 4.13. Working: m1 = 23.2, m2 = 26.7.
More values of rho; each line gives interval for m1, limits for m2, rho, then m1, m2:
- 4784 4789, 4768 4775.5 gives 3.98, 25.3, 24.7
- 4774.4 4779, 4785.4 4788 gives 4.11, 22.8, 25.7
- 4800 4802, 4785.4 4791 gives 4.06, 25.2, 26.8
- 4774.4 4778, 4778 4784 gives 3.95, 22.3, 21.2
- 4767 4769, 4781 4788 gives 3.94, 24.8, 23.3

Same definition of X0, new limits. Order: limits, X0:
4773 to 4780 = 22.9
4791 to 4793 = 24.4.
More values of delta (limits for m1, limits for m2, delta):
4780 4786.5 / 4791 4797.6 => 0.85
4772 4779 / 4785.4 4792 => 0.81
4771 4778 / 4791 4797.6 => 0.83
